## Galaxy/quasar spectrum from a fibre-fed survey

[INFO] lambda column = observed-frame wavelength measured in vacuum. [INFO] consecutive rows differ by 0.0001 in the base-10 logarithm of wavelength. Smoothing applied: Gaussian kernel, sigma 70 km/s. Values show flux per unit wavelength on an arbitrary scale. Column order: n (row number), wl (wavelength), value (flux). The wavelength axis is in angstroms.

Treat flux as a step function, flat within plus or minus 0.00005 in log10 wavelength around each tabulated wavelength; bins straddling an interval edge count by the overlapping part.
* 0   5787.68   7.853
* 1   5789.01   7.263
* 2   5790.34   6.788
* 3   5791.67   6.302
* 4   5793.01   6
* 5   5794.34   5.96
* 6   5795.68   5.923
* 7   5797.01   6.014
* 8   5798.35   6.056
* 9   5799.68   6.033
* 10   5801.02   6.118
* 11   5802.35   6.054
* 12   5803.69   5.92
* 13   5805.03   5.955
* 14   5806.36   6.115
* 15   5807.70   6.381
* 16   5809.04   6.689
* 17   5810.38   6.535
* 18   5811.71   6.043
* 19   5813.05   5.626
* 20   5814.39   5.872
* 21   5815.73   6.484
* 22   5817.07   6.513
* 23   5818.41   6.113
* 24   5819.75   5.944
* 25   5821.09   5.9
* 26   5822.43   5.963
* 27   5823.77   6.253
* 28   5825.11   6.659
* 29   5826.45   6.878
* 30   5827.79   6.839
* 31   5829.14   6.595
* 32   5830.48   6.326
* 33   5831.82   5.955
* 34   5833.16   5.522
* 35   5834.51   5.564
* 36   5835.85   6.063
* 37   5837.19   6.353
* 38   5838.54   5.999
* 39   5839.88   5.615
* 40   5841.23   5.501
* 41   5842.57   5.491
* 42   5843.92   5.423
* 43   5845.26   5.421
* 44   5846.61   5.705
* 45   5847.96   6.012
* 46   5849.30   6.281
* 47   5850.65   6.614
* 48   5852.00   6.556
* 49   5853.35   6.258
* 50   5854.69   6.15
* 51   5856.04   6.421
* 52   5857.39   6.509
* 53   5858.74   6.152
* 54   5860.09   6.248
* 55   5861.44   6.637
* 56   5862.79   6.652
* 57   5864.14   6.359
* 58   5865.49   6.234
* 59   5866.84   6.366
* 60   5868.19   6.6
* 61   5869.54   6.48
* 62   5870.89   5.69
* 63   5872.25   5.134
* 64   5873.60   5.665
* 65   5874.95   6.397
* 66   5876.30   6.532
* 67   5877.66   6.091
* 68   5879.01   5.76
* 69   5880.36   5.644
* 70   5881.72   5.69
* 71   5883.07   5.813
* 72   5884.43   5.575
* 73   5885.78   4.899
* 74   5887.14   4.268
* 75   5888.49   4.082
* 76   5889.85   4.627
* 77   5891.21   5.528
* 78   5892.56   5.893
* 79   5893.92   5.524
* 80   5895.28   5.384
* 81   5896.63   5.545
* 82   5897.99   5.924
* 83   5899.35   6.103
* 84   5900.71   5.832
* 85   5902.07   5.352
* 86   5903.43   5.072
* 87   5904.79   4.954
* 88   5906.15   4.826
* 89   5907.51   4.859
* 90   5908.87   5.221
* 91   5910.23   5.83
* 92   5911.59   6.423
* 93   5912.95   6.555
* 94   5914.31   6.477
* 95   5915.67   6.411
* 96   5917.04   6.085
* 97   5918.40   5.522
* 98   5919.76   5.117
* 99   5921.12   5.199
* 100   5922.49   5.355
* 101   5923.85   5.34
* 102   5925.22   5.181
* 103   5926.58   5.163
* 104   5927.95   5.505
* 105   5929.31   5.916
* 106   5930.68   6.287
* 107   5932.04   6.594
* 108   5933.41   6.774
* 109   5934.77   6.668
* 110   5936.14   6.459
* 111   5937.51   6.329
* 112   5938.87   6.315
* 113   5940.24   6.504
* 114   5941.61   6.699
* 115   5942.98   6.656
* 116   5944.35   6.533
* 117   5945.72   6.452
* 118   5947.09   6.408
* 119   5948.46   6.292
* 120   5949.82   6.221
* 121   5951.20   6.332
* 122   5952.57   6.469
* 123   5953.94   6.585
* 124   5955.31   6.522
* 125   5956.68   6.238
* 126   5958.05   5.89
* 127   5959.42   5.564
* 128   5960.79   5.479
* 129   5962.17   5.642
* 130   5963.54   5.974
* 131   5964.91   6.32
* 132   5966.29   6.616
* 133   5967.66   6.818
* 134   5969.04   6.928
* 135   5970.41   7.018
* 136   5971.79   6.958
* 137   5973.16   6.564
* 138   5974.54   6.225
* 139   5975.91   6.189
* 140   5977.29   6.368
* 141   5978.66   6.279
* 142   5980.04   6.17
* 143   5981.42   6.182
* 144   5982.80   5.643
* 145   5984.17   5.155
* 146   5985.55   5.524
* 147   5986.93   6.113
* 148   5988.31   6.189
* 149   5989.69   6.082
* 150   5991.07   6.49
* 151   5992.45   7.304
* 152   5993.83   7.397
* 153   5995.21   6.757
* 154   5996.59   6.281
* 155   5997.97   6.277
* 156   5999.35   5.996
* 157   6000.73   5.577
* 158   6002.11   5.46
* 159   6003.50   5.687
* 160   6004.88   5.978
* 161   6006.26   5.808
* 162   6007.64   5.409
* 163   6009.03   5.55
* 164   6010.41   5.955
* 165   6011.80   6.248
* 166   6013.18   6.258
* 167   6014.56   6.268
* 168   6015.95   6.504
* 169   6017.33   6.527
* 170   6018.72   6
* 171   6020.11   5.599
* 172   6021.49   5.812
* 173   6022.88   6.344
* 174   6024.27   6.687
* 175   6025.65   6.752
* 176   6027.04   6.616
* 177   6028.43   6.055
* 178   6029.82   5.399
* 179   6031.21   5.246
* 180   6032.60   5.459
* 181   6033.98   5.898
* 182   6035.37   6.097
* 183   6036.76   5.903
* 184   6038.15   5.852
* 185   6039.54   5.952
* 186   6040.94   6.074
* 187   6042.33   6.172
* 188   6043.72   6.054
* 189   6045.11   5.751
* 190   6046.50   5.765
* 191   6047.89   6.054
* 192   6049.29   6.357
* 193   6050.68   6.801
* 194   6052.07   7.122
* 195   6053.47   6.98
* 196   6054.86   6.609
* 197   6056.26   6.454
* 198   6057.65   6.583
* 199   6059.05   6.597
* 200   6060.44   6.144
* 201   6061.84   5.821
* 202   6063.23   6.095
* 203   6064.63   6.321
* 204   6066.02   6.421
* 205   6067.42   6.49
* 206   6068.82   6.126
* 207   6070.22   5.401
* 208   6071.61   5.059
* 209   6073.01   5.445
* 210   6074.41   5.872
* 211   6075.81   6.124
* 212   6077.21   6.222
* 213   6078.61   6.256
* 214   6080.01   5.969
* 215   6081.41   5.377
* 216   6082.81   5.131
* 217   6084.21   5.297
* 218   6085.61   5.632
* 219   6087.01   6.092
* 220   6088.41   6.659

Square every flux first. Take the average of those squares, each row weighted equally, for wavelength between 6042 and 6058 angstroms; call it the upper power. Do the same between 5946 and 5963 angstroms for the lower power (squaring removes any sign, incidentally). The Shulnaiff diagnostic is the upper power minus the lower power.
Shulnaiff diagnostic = 3.2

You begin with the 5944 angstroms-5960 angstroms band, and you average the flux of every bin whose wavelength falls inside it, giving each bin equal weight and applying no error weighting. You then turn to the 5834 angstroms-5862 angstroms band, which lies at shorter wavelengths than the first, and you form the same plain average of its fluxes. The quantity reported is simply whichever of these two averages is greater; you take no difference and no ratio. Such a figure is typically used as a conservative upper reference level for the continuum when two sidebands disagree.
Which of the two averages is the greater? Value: 6.29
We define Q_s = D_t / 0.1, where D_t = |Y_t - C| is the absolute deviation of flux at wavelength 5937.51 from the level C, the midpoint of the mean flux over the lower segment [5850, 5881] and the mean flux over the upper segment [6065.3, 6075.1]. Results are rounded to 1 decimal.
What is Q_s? 3.0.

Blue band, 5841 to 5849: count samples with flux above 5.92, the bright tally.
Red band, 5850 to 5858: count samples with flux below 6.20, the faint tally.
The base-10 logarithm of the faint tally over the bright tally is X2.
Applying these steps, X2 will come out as 0.00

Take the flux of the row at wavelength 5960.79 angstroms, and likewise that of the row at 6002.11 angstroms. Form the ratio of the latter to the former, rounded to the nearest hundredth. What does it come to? 1.00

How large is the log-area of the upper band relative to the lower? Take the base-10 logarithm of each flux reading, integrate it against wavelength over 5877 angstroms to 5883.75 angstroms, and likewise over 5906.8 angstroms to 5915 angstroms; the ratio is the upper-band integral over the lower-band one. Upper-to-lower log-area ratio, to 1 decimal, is 1.2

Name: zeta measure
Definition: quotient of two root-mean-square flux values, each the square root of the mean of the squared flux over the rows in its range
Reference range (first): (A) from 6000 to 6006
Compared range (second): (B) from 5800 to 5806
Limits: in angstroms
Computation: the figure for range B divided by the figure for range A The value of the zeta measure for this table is 1.06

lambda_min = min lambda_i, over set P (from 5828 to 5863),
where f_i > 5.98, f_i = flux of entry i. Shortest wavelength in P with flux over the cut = 5829.14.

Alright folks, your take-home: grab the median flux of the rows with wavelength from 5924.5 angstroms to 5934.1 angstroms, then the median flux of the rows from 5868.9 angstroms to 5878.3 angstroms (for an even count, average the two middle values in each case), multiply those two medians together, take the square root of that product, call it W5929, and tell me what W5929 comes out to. 6.0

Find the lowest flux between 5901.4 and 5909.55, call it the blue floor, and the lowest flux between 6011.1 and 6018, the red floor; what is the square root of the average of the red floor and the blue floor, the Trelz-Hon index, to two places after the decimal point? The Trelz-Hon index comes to 2.35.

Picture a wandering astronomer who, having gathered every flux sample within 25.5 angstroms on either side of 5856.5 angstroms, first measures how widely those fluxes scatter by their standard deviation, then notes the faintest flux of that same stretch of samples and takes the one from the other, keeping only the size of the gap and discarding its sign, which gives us 4.71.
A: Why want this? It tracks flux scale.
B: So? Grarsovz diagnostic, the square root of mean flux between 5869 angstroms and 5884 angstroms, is 2.43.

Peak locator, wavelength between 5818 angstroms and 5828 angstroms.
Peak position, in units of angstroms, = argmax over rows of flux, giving 5826.45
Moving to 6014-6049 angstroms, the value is 6025.65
